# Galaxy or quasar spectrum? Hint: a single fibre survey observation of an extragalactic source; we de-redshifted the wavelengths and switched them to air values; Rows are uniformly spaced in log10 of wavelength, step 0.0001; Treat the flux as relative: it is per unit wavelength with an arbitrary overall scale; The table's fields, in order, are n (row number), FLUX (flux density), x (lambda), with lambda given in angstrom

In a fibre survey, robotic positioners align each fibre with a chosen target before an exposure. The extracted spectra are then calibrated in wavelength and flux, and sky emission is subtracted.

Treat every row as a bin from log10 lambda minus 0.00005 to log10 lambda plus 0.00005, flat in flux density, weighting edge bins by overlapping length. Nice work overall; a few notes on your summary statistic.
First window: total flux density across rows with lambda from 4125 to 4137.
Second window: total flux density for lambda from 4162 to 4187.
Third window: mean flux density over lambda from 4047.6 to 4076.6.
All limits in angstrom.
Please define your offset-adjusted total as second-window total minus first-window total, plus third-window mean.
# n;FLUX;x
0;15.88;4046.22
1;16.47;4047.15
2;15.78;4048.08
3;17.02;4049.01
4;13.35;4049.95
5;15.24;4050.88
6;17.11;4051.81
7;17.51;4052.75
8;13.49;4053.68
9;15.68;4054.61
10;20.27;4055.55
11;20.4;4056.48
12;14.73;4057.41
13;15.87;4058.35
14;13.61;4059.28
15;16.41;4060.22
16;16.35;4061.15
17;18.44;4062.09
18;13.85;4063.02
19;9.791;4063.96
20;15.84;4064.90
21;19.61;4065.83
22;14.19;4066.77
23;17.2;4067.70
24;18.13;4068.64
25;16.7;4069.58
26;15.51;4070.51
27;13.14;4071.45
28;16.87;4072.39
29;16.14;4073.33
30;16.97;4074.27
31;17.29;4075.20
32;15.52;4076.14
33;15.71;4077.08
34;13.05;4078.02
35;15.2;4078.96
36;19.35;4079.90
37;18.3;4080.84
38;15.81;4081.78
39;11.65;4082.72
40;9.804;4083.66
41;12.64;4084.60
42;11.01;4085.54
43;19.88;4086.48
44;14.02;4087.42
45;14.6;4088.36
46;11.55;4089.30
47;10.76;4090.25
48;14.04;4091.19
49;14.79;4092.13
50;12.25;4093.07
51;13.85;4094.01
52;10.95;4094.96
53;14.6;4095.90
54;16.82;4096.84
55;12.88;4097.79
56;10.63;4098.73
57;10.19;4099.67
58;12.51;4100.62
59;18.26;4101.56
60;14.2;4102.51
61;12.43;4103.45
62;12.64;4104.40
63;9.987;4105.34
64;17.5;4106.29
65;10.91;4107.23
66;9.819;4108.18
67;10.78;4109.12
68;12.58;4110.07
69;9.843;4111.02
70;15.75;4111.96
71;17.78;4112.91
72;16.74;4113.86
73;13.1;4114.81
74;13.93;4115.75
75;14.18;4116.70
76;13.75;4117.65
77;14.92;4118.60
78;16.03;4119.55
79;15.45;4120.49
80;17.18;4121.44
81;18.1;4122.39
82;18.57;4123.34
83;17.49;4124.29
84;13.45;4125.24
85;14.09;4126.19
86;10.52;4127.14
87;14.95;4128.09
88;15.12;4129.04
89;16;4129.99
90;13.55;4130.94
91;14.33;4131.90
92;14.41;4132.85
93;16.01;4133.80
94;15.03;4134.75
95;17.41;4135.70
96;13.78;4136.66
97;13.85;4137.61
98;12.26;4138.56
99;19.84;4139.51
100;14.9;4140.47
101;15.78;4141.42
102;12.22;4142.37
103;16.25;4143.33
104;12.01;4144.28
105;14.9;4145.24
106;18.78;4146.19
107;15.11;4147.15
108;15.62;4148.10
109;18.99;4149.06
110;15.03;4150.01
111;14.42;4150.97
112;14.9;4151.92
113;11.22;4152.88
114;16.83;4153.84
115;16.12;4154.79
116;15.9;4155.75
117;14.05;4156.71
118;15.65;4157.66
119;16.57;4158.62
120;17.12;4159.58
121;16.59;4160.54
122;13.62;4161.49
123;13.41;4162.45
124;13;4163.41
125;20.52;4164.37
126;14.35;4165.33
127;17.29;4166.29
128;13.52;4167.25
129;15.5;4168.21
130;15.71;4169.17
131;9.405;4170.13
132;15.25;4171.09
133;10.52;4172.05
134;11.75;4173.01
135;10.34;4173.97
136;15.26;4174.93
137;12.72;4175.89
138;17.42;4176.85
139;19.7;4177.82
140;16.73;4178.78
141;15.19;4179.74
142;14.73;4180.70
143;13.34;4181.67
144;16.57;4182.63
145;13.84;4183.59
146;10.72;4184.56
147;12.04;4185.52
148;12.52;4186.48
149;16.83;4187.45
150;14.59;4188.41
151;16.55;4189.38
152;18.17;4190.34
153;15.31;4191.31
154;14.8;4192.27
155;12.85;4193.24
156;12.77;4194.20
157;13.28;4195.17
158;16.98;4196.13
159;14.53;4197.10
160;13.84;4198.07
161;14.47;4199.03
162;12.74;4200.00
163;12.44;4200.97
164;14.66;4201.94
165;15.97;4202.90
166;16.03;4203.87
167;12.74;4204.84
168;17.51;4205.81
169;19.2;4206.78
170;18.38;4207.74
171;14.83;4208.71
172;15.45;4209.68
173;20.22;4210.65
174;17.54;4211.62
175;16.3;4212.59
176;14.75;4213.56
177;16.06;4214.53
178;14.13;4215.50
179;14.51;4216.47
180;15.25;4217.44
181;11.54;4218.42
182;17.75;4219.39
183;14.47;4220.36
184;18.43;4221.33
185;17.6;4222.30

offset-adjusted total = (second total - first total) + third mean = 199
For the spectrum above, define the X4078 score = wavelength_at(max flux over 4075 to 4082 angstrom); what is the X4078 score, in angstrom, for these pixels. 4079.90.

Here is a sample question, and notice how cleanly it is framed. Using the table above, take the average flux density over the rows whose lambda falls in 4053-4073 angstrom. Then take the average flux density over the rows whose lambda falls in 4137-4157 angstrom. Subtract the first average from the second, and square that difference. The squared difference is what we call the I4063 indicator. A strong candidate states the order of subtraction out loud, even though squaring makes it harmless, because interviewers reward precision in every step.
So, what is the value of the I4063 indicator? 0.7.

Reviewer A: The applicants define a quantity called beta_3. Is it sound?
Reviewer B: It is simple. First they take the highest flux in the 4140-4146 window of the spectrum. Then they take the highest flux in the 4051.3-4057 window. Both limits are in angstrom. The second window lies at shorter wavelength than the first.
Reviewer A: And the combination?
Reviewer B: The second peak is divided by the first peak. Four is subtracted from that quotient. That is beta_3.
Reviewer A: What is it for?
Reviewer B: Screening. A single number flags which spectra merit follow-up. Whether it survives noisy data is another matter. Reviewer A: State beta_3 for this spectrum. -2.74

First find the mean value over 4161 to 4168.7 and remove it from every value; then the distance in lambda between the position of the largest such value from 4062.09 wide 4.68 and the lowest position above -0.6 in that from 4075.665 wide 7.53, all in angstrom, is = 10.3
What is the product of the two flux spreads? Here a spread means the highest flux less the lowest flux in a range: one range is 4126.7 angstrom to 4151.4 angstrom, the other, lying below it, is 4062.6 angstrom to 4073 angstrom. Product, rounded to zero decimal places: 92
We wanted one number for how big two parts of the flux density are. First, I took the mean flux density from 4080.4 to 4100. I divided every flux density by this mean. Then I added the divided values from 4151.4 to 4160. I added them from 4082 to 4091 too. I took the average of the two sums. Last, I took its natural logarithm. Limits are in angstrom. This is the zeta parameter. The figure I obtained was 2.25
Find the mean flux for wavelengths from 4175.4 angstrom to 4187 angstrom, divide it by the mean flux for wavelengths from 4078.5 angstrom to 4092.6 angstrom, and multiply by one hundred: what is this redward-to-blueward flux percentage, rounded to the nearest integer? 103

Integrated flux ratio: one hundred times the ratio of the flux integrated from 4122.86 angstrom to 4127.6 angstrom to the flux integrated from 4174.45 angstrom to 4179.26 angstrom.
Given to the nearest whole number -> 89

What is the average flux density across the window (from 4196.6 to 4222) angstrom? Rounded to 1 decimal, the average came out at 15.5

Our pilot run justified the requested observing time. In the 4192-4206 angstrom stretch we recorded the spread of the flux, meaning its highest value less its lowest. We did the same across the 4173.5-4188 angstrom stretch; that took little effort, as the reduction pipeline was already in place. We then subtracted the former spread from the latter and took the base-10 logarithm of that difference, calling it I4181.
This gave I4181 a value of 0.6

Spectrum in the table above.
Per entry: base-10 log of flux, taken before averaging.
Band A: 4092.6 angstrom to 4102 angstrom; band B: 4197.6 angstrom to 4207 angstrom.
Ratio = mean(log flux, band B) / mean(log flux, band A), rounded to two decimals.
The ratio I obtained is 1.05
